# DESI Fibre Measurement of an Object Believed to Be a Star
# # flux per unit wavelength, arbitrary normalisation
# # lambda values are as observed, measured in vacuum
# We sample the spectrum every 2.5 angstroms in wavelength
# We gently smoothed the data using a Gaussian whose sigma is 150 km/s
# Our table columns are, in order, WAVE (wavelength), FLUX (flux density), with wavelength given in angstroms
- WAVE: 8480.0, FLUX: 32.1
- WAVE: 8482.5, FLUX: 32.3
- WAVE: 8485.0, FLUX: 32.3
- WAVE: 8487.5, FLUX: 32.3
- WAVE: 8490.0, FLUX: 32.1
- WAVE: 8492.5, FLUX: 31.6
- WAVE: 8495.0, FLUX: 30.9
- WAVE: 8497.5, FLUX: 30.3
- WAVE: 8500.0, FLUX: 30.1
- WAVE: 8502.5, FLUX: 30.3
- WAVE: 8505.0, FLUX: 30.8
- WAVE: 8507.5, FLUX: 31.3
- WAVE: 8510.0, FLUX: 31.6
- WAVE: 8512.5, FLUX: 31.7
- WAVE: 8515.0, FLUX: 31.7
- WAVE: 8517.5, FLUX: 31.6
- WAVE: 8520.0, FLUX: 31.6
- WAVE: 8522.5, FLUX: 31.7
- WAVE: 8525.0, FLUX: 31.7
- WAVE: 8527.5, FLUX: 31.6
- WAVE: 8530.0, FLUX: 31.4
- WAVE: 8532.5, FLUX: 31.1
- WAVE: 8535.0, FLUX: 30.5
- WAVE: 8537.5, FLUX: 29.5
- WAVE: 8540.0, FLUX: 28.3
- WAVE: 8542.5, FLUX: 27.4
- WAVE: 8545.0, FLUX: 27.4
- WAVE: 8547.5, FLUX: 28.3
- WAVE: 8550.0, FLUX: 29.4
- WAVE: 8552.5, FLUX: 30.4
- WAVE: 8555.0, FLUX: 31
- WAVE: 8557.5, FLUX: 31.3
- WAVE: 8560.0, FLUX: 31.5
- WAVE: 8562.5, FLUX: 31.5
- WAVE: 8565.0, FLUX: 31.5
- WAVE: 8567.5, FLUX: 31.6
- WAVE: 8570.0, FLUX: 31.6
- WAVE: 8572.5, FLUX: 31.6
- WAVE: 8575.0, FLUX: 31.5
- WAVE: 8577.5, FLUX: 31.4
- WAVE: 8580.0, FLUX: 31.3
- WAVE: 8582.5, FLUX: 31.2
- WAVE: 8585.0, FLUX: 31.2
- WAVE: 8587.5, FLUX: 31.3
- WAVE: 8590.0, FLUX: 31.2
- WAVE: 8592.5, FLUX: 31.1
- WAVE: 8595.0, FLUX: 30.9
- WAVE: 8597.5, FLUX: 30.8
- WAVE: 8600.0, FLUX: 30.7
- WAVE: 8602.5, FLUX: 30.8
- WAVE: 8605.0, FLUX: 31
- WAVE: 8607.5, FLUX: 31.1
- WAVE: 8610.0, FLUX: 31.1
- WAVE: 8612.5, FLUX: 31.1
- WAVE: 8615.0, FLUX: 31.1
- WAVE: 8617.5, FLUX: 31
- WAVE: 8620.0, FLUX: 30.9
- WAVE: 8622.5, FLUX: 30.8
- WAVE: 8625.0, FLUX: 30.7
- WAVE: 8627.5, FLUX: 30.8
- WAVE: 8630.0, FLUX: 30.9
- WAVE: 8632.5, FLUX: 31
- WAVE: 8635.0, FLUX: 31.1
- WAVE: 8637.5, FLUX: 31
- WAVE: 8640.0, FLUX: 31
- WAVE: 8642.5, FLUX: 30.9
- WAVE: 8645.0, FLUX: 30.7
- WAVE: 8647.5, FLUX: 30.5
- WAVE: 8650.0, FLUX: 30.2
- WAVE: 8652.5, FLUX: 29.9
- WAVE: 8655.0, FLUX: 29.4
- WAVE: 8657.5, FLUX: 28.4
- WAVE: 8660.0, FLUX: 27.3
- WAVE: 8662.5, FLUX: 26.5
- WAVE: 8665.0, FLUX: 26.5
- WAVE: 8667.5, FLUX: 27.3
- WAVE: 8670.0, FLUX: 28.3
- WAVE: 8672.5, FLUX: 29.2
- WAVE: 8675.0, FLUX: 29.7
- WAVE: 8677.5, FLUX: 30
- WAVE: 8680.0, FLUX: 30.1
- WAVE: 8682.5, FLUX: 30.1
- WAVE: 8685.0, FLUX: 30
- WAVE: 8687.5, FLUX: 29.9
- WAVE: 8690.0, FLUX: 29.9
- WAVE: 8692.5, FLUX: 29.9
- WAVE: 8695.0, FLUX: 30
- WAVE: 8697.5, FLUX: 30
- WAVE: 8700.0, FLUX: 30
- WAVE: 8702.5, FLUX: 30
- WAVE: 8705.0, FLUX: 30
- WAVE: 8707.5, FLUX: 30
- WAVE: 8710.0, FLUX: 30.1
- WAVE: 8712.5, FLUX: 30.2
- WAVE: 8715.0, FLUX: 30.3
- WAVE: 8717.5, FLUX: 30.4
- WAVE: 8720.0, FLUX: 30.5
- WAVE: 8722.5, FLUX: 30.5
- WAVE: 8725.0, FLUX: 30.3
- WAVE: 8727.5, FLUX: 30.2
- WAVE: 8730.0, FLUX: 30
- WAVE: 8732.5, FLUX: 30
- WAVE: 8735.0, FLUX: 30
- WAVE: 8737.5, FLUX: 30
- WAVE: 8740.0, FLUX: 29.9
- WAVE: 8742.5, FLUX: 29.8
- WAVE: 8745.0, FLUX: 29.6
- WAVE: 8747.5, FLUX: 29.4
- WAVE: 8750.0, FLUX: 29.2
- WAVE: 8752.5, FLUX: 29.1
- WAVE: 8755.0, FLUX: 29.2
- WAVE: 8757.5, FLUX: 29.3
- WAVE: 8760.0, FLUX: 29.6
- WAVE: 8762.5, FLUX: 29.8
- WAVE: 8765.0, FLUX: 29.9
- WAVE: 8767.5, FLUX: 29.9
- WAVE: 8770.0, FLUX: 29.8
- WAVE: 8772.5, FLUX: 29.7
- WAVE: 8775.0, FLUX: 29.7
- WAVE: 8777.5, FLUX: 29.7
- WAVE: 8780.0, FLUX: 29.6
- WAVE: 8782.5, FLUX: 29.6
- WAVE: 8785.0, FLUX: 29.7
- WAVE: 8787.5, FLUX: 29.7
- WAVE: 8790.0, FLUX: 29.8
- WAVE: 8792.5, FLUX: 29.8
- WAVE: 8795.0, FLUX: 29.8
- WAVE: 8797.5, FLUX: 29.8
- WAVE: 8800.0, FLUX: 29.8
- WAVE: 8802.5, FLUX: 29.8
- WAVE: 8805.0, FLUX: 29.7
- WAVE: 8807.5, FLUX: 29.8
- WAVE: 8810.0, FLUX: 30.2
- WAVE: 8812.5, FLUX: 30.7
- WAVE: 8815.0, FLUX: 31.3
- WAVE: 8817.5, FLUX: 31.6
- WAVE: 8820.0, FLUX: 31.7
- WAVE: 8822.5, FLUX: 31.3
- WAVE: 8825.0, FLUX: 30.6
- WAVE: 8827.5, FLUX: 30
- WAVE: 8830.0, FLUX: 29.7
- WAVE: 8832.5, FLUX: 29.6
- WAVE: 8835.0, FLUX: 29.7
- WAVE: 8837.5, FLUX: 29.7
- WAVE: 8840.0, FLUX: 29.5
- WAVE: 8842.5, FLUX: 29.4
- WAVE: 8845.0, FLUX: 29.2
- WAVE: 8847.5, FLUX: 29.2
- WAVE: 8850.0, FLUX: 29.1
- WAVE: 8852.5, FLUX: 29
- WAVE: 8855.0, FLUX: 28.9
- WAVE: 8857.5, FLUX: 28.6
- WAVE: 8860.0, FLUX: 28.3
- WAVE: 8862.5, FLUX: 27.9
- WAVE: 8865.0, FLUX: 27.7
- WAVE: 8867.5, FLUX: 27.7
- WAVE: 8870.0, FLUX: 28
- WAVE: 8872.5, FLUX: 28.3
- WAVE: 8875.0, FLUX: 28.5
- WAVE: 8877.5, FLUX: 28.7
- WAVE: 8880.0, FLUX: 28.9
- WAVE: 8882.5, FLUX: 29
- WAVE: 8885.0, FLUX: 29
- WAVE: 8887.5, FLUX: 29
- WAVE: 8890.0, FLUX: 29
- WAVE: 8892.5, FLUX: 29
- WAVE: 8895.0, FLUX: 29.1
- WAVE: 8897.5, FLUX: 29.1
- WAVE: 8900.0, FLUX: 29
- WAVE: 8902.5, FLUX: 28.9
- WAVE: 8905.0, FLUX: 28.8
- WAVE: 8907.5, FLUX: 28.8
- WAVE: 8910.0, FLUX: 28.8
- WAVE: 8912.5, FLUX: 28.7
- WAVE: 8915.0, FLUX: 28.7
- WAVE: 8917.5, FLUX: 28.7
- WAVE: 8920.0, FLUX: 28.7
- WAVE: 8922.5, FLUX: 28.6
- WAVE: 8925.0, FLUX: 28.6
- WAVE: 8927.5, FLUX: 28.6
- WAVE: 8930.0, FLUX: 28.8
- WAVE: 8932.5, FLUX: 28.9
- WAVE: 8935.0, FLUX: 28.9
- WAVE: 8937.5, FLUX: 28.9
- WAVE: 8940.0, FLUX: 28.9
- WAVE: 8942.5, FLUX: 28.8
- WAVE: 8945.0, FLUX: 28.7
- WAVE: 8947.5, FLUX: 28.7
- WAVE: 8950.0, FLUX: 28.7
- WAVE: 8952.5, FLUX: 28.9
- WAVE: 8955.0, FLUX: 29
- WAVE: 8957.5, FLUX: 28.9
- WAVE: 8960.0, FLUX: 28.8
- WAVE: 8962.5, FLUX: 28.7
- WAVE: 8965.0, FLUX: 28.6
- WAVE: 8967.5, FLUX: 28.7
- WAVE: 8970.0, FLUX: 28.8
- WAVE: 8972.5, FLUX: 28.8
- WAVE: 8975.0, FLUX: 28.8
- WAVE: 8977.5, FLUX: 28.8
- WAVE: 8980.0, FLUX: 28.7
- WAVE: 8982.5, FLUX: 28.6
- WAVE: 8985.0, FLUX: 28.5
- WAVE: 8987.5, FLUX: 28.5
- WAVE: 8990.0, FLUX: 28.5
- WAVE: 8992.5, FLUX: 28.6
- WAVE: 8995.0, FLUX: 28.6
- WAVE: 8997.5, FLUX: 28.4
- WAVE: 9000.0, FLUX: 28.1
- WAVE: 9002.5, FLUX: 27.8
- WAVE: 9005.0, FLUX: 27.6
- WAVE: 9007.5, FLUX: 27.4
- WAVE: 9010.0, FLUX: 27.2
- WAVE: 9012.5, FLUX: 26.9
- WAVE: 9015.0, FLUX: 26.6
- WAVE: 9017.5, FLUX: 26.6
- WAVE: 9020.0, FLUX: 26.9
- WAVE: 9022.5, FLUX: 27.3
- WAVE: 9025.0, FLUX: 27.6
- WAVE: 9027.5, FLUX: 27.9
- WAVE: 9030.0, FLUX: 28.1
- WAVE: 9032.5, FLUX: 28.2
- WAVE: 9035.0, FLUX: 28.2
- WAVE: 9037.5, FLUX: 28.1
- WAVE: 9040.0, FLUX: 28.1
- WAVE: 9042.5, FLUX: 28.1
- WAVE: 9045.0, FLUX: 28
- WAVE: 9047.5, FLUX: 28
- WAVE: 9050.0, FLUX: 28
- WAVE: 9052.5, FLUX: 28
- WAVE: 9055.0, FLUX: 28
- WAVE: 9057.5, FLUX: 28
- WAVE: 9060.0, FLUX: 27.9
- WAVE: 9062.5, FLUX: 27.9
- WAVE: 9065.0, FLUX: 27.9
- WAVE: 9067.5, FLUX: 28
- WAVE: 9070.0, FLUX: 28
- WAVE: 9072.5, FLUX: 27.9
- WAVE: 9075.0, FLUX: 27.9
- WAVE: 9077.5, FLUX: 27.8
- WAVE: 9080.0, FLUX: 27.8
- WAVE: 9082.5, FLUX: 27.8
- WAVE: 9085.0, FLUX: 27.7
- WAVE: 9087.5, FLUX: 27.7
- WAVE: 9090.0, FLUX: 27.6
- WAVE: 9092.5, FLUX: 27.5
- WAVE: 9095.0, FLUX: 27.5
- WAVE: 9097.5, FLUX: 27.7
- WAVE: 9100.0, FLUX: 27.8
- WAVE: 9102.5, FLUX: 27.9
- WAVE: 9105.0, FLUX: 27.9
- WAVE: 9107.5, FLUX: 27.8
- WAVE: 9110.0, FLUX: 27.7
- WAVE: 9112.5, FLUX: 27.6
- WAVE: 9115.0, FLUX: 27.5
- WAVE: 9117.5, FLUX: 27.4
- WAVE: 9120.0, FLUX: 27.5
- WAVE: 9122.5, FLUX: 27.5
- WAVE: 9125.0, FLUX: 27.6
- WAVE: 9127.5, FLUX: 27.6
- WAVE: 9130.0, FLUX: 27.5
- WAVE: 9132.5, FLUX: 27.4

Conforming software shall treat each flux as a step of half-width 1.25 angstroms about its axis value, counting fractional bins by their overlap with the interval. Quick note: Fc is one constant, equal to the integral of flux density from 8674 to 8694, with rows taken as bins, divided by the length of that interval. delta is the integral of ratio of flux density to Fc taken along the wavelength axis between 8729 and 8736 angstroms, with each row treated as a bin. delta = 7.0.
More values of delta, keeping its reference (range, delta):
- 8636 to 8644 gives 8.3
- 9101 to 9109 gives 7.4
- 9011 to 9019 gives 7.1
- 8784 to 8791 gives 6.9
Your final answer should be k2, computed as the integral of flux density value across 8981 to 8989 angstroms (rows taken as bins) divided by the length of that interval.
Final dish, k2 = 29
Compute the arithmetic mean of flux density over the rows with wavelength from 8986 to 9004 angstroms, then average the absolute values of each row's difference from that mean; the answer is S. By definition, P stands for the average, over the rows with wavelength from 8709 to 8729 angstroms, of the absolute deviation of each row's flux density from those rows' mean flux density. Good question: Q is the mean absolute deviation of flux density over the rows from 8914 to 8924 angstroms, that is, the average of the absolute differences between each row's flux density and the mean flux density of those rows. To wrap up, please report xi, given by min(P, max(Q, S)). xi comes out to 0.116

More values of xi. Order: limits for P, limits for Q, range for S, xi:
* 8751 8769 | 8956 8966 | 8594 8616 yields 0.138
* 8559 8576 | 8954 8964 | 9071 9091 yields 0.049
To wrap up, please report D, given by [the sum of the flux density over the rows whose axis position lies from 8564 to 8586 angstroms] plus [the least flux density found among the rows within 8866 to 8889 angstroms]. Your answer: 311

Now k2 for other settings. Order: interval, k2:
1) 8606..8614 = 31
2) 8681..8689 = 30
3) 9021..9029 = 28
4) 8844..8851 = 29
